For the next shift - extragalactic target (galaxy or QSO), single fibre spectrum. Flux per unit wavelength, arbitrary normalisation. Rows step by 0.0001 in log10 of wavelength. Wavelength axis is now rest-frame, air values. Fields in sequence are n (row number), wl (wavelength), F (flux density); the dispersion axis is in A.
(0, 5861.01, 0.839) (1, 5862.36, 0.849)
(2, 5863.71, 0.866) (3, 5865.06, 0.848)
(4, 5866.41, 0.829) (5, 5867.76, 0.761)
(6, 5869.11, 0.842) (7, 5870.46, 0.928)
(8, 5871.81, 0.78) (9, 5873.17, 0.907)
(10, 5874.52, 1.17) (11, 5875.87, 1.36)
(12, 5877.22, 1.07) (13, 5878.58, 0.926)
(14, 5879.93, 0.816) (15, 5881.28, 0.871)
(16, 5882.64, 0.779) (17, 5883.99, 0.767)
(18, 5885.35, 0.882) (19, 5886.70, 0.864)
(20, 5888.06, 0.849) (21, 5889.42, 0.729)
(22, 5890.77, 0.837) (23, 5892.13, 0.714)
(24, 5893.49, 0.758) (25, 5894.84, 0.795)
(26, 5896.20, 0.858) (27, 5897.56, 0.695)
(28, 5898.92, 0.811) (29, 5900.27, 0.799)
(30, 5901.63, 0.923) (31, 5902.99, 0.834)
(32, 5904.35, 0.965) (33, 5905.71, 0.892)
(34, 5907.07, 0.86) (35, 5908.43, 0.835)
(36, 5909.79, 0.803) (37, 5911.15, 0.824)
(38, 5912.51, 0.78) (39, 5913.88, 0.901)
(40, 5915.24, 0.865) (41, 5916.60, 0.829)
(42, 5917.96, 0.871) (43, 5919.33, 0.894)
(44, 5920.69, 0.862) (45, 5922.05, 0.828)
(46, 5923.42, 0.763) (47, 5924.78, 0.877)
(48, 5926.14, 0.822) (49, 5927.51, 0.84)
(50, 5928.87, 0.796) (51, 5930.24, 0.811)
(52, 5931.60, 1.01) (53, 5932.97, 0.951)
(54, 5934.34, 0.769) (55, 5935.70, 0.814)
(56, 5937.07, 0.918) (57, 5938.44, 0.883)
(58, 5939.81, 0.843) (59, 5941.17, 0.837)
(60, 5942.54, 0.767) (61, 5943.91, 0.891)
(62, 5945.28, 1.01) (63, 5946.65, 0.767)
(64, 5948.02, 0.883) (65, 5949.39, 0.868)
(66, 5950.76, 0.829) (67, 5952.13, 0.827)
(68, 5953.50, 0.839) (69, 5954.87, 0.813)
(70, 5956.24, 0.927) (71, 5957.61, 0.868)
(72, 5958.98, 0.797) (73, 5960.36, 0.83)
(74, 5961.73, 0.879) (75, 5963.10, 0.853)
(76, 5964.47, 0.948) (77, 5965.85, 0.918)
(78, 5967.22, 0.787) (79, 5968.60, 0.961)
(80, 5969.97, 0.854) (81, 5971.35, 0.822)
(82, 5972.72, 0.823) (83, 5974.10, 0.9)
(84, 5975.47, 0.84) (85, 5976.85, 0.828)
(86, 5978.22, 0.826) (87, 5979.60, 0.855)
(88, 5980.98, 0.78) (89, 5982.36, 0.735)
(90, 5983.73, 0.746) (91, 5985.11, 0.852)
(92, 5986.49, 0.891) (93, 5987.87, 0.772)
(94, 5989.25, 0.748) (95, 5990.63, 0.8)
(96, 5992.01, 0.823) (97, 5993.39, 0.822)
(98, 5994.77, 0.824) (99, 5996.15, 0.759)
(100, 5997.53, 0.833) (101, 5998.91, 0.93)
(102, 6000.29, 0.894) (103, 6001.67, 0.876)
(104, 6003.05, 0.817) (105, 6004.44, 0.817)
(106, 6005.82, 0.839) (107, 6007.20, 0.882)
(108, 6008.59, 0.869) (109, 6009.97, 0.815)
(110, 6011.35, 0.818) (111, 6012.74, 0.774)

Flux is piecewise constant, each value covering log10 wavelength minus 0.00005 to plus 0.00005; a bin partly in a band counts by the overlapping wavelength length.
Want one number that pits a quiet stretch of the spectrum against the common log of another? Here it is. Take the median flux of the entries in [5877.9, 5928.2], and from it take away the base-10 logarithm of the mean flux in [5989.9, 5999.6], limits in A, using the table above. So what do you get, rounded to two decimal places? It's 0.92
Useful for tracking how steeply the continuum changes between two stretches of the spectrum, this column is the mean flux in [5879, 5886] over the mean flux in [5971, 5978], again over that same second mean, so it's 1.16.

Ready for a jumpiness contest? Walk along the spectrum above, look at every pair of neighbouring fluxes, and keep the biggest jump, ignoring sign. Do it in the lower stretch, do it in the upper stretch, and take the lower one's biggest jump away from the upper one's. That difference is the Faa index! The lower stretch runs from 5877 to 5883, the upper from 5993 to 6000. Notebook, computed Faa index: -0.05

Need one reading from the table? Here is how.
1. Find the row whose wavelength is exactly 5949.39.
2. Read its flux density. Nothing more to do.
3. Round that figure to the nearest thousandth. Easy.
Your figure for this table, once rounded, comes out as 0.868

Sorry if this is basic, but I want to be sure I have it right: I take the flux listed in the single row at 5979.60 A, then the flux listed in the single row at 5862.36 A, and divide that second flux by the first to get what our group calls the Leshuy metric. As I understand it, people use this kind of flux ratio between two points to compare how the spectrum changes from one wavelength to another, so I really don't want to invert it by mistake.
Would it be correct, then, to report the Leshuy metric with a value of 0.99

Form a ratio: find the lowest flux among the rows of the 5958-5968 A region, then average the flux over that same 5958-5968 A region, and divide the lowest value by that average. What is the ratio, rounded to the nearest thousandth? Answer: 0.916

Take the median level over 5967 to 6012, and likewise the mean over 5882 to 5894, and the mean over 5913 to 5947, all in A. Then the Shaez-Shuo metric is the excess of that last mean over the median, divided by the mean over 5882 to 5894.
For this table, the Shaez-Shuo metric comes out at 0.04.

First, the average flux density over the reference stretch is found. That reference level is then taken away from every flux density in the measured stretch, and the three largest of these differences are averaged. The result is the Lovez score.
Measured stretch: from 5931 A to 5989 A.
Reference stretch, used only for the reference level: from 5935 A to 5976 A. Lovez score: 0.13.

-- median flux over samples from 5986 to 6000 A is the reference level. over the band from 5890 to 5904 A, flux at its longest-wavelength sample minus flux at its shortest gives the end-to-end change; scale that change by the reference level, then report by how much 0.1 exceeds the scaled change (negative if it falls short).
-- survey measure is 0.10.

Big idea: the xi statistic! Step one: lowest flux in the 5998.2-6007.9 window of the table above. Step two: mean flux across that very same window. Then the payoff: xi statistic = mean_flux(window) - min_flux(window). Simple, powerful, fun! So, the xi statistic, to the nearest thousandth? 0.048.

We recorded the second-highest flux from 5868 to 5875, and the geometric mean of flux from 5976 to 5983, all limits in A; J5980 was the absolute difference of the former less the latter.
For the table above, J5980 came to 0.12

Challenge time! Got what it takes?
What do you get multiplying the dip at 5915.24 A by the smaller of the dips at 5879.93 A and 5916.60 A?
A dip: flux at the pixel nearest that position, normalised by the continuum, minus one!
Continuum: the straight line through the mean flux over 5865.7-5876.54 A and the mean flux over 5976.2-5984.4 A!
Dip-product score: 0.0030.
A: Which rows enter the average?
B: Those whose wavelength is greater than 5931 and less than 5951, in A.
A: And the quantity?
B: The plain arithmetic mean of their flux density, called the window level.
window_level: 0.869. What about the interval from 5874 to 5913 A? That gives 0.864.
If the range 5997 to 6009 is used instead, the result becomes 0.862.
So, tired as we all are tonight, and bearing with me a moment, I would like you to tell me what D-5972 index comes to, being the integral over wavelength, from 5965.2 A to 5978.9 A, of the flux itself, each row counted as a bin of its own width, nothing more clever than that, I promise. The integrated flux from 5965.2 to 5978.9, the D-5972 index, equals 12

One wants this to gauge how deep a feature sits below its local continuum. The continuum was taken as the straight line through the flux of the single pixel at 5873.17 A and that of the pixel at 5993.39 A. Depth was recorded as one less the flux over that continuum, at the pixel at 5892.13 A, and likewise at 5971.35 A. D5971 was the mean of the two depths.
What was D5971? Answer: 0.11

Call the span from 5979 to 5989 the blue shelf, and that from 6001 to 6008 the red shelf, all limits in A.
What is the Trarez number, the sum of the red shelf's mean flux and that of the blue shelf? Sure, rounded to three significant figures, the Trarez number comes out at 1.65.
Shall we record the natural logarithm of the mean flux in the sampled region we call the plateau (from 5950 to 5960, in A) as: -0.171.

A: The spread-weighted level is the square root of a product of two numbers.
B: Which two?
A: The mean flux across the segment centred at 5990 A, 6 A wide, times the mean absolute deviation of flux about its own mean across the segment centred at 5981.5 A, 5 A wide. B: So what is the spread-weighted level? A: 0.174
